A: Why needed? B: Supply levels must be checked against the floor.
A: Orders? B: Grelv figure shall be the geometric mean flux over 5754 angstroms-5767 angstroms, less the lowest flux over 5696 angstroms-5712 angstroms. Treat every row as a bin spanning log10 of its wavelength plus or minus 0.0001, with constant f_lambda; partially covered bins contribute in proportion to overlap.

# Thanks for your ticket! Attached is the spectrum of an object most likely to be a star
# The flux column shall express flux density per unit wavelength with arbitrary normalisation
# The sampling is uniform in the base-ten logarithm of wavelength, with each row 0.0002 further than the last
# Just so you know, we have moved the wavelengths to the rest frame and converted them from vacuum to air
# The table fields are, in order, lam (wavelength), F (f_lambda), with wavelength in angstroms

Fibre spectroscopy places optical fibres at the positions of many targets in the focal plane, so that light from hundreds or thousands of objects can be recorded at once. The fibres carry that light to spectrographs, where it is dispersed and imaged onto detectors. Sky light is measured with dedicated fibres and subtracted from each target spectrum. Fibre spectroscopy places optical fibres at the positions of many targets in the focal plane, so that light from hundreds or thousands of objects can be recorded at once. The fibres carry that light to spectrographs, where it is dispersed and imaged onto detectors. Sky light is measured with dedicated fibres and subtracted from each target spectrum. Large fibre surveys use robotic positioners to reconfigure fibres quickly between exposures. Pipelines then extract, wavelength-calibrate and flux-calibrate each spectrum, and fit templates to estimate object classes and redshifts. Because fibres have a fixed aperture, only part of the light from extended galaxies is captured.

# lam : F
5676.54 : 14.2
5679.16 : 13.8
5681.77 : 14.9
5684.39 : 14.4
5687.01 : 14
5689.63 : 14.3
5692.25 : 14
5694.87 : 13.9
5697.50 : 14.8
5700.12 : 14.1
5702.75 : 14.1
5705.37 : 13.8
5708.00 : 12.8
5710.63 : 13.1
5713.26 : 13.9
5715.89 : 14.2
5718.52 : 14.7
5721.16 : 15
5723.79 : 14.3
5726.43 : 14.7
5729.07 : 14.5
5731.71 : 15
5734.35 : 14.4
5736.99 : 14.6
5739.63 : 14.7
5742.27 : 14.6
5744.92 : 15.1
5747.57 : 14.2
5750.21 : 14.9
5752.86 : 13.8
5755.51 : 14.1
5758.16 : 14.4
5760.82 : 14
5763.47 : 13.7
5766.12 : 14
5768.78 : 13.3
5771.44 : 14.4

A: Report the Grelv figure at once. 1.2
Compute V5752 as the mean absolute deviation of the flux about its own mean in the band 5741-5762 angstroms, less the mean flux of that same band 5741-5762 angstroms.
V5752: -14.0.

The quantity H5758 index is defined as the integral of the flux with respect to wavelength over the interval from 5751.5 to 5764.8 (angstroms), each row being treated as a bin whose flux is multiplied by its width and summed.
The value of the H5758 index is 186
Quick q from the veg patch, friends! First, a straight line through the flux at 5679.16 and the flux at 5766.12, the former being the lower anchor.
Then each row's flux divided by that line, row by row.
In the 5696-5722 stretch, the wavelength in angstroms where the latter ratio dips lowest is 5708.00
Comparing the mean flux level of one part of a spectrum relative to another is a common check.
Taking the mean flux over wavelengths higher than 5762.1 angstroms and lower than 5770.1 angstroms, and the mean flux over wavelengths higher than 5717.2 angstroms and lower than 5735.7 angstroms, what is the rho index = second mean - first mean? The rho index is 1.0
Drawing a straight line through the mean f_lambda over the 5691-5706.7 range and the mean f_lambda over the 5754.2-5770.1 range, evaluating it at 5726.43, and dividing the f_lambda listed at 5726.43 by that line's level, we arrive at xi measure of 1.05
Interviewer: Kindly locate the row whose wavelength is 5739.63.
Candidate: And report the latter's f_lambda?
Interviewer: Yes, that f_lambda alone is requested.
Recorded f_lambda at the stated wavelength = 14.7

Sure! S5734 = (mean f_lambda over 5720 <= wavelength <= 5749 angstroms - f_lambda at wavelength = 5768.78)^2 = 1.81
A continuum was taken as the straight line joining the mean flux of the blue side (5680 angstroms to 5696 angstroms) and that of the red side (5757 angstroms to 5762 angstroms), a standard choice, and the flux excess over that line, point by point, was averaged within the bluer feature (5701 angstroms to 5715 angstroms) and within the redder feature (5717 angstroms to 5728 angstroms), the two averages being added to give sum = -0.2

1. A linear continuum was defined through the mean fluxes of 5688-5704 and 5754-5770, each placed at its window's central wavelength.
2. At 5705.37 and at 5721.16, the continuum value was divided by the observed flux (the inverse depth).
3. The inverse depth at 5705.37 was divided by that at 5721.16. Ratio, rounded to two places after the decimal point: 1.09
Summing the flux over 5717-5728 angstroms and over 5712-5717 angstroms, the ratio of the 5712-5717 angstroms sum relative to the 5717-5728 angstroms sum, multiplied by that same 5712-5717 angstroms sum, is 13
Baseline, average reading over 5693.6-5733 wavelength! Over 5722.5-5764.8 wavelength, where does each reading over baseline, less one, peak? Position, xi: 5744.92 angstroms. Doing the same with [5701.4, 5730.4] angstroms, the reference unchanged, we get 5721.16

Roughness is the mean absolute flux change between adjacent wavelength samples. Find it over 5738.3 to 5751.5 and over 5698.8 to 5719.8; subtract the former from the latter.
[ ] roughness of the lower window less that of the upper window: -0.093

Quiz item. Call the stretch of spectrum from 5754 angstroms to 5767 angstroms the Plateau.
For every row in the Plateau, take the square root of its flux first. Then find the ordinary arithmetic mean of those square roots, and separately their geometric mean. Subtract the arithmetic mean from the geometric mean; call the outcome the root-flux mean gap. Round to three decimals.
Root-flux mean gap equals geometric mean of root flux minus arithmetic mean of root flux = 0.000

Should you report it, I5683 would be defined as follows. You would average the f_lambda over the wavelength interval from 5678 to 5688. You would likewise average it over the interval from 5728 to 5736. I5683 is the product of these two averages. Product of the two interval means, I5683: 209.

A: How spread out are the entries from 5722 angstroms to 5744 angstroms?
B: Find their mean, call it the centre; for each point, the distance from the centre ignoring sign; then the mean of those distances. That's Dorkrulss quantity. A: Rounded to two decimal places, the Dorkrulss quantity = 0.15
